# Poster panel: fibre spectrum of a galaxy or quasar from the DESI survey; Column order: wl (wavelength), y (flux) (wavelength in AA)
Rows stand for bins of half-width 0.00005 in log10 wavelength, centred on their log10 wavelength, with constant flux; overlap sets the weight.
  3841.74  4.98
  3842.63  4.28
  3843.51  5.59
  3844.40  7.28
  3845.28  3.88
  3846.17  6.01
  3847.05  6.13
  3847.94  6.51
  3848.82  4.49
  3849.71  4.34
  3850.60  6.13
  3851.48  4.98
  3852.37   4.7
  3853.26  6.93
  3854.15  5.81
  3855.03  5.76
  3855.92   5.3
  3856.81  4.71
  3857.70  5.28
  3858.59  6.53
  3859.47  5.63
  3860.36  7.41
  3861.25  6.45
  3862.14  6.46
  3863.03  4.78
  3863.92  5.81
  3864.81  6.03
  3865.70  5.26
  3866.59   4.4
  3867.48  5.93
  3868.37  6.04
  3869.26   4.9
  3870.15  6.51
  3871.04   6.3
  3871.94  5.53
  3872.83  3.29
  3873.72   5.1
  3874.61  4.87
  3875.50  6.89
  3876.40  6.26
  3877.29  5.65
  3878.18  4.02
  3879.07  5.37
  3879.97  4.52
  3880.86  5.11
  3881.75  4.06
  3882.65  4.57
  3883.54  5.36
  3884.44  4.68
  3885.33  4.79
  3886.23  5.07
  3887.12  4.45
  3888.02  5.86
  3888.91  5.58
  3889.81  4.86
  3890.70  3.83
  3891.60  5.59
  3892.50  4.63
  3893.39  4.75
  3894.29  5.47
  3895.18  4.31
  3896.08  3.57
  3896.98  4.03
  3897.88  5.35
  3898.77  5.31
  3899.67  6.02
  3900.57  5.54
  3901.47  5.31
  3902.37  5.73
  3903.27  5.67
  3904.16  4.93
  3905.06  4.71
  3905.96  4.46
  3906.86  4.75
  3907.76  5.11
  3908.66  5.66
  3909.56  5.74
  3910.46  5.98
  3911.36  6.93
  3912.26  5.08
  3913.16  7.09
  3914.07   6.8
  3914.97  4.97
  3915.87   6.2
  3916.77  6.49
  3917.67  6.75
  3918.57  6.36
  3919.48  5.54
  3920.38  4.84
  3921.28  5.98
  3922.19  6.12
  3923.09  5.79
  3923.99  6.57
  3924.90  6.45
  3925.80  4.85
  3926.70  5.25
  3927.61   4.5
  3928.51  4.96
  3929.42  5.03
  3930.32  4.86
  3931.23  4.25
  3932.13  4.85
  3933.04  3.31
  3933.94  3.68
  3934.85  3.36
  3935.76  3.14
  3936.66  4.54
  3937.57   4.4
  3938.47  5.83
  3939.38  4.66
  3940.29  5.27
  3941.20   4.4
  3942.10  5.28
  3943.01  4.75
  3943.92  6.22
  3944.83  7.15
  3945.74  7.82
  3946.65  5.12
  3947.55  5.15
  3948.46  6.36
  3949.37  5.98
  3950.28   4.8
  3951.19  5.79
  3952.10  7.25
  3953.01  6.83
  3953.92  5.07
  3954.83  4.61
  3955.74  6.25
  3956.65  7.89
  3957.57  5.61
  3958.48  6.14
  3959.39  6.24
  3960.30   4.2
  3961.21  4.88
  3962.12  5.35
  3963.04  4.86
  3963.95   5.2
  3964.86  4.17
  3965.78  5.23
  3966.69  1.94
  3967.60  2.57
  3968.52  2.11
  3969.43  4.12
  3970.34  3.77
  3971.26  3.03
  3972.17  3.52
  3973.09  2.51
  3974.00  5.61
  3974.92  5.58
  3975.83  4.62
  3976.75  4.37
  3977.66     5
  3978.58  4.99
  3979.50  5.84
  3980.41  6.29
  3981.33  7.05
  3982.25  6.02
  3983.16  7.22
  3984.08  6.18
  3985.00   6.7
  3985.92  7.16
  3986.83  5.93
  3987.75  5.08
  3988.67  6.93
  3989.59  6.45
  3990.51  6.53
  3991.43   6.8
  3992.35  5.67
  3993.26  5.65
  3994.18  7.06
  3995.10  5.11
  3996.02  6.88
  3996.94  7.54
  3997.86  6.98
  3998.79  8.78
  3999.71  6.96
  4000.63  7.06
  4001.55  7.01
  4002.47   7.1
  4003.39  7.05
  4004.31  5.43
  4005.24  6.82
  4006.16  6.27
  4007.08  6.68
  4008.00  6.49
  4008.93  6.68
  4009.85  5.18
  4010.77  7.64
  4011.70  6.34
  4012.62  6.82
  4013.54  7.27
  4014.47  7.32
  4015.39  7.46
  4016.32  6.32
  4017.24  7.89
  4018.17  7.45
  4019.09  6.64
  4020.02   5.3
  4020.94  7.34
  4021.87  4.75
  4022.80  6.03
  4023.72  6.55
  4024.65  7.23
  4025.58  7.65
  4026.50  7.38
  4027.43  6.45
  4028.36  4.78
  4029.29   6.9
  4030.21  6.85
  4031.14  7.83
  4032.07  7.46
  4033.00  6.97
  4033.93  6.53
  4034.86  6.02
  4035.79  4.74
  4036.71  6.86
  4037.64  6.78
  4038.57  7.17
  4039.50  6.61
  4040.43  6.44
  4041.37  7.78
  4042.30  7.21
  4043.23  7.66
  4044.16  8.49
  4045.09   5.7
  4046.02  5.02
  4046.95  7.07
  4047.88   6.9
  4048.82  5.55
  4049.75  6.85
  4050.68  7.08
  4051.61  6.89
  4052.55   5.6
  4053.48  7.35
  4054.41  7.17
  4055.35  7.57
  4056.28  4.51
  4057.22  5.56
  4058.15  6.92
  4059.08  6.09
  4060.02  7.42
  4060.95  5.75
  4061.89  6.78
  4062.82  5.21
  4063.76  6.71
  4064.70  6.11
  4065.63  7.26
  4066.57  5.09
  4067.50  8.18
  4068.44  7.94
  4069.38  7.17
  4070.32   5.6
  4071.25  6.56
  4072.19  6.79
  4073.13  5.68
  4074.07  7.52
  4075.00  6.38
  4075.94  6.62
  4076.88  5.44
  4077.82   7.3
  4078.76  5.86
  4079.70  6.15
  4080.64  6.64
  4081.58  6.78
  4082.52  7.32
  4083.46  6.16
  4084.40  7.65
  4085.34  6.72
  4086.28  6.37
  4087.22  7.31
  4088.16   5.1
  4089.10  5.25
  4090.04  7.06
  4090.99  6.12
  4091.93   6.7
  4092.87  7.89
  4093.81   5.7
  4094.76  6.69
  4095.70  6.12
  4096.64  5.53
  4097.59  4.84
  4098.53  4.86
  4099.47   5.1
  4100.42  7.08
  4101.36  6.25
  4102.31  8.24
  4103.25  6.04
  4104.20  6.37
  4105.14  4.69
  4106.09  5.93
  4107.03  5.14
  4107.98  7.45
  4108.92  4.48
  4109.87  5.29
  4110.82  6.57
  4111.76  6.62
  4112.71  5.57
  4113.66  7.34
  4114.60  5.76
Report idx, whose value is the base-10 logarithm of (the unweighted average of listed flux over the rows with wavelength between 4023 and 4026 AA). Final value 0.85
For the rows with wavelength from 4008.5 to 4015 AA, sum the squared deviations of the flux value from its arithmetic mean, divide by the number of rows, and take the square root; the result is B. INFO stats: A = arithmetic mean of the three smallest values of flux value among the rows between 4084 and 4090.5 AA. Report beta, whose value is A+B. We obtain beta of 6.33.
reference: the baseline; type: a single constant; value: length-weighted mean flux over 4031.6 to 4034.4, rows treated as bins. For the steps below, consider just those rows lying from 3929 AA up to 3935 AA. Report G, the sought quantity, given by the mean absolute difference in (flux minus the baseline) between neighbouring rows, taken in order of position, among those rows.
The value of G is 0.6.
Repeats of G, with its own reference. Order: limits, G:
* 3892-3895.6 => 0.7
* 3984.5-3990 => 1.0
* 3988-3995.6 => 0.8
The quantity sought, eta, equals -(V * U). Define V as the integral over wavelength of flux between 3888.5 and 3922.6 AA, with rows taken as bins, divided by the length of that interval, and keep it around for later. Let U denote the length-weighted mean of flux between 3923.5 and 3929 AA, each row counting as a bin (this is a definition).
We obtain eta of -29.4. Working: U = 5.43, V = 5.4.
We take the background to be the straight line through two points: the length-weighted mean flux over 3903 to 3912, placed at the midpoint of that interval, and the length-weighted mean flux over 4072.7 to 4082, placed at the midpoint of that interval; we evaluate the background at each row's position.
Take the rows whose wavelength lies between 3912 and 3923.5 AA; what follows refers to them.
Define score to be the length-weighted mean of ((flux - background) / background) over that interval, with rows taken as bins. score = 0.104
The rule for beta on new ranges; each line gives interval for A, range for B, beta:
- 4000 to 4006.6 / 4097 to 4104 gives 7.35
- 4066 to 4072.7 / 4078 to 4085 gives 6.36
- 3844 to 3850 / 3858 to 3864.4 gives 5.01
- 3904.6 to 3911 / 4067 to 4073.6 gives 5.57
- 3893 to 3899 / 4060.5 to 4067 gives 4.74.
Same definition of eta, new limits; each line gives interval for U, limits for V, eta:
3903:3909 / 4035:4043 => -33.6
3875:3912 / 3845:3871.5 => -29.0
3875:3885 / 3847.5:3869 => -29.0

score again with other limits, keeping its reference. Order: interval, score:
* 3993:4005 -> 0.148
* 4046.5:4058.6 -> 0.041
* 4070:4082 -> -0.002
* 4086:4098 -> -0.049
